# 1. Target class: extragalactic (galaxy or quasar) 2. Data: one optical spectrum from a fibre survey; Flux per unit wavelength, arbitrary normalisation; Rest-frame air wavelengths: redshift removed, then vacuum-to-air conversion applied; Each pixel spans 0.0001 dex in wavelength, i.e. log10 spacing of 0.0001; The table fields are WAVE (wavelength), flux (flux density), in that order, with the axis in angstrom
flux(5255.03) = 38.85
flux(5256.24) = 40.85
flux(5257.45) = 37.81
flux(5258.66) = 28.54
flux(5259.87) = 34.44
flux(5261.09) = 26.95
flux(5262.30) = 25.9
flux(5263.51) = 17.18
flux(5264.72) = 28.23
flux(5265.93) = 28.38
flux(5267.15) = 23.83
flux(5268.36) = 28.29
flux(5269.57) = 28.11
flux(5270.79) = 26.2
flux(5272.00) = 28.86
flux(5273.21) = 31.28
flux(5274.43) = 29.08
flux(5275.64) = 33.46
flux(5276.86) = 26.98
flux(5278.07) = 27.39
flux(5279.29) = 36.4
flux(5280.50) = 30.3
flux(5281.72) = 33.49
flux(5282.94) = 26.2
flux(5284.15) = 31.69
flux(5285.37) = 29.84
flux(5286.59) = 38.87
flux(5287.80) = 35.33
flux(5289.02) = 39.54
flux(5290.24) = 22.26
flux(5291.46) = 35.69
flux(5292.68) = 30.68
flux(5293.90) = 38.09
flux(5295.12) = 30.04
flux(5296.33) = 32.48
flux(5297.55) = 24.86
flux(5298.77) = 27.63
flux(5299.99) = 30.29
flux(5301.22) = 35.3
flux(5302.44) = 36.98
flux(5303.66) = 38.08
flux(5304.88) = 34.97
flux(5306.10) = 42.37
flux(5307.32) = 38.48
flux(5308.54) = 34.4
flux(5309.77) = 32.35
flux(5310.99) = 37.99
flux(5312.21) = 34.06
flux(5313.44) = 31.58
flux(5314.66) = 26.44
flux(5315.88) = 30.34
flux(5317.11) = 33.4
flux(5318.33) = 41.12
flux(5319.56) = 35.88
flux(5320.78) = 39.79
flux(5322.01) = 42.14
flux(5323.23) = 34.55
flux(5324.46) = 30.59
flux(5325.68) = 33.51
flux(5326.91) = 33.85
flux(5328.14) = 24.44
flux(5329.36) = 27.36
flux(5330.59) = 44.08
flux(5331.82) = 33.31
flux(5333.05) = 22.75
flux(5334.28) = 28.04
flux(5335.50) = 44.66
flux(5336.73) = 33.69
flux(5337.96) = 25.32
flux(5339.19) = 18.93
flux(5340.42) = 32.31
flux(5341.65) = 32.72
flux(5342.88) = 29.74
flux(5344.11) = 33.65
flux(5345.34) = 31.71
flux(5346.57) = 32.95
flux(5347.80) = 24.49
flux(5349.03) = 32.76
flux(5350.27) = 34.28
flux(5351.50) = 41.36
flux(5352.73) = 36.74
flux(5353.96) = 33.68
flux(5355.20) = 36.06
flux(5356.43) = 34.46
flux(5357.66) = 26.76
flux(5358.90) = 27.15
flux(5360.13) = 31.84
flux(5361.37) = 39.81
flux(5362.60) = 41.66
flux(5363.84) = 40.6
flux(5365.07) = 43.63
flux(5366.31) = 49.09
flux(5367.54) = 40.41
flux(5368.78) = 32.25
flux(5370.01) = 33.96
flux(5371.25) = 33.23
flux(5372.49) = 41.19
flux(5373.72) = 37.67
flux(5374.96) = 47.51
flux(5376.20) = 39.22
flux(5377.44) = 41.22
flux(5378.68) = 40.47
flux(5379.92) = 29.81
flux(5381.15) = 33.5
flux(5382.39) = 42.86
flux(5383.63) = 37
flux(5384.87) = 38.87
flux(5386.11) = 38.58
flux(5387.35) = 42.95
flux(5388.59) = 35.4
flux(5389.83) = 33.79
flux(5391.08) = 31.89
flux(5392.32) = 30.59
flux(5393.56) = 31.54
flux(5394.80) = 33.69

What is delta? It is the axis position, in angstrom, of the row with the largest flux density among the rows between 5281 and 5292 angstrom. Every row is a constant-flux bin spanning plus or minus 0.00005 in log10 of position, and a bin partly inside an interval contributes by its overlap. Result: 5289.02 angstrom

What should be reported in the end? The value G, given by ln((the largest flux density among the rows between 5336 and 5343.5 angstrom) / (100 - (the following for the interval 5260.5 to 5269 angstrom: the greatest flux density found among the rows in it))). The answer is -0.75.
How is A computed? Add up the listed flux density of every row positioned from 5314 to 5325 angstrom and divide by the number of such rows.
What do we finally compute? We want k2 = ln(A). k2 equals 3.55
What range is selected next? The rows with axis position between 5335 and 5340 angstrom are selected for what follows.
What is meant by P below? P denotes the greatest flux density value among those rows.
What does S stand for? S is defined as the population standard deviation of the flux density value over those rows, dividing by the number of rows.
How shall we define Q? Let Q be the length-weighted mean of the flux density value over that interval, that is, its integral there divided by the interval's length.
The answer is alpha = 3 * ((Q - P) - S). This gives -72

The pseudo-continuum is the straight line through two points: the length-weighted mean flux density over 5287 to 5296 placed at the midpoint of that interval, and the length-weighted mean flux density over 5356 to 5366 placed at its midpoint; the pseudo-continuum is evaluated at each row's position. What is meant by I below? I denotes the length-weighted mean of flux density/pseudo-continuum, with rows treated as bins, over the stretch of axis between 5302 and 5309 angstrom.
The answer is 1.11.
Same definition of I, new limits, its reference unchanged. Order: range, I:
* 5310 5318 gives 0.96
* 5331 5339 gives 0.88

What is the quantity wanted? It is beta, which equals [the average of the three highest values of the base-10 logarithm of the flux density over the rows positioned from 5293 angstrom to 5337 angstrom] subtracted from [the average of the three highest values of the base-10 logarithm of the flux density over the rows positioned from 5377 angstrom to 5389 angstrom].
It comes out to -0.01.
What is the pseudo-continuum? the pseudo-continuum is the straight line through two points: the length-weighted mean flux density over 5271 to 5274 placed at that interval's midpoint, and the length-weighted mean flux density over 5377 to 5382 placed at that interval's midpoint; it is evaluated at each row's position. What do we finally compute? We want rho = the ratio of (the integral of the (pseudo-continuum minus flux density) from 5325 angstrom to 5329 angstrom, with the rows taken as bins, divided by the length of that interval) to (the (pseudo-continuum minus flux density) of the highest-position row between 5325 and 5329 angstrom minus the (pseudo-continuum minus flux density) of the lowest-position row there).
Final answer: 0.3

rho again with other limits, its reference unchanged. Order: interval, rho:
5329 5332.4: 0.4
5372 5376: 0.9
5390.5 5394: 11.6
